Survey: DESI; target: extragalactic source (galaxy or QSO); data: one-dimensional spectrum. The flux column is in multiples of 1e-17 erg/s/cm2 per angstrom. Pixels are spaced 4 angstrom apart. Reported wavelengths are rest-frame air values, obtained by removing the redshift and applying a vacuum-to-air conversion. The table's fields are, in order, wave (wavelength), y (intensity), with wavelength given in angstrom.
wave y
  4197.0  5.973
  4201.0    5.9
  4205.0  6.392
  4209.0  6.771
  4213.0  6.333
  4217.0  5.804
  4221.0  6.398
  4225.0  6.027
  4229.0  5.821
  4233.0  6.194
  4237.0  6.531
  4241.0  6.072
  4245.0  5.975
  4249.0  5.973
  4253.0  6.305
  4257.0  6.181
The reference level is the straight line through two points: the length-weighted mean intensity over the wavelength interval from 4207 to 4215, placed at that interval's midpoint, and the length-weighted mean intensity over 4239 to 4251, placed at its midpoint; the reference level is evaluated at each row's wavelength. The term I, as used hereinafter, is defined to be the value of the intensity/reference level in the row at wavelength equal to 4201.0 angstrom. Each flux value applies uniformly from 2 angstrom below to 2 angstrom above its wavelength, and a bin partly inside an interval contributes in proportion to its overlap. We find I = 0.88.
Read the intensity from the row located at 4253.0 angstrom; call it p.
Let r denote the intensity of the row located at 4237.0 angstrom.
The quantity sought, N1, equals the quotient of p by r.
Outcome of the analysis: 0.97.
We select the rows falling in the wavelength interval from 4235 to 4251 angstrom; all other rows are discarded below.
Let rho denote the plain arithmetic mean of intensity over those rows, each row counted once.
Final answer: 6.14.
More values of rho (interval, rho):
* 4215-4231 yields 6.01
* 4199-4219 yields 6.24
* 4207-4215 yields 6.55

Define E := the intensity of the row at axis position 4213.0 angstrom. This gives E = 6.333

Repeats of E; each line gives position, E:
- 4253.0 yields 6.305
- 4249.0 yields 5.973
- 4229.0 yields 5.821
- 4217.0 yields 5.804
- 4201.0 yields 5.9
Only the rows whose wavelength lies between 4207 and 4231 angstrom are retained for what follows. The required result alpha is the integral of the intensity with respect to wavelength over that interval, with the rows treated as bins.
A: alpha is 149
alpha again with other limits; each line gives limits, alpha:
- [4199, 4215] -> 102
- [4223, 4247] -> 146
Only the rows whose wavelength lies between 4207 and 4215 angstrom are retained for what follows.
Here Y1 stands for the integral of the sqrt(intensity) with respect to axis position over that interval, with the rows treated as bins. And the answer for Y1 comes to 20.5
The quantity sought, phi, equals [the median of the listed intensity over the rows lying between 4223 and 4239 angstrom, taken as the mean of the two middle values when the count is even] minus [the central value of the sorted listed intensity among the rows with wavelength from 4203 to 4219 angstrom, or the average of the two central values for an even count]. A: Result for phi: -0.25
